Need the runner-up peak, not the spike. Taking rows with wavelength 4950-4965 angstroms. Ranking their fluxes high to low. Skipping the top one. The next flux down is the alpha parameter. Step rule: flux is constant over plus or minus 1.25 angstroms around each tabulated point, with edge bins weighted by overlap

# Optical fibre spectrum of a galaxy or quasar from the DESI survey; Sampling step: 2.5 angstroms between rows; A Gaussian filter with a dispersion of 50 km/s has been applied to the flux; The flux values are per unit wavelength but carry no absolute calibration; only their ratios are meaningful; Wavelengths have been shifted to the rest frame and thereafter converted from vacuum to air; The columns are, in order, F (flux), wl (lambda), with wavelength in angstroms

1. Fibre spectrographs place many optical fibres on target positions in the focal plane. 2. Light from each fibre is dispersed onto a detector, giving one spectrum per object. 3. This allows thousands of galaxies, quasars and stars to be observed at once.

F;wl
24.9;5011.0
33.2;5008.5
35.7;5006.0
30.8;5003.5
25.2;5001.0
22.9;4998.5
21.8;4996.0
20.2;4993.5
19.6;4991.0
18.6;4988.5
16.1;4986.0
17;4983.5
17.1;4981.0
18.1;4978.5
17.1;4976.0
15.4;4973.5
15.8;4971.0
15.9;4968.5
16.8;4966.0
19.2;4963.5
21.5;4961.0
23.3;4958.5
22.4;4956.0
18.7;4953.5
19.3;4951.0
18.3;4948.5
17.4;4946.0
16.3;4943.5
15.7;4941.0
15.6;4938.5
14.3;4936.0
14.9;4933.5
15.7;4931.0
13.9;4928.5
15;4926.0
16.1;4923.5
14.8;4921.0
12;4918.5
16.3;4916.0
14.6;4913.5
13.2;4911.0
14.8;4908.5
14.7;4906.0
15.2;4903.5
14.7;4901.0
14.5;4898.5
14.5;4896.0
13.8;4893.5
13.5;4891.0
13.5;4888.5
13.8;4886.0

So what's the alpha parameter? 22.4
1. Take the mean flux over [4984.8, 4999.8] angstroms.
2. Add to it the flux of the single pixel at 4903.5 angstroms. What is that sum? 35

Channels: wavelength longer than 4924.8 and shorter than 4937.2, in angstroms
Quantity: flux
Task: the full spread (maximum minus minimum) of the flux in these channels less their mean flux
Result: -13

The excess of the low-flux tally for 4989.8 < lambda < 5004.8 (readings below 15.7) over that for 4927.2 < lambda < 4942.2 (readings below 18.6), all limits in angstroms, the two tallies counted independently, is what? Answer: -6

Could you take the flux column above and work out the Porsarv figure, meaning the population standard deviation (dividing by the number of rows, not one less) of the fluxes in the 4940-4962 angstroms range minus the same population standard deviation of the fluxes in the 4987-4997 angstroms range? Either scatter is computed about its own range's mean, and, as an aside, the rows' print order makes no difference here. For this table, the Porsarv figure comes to 1.4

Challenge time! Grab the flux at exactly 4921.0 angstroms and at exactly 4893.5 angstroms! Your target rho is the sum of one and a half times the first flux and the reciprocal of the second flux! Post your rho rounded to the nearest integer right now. 22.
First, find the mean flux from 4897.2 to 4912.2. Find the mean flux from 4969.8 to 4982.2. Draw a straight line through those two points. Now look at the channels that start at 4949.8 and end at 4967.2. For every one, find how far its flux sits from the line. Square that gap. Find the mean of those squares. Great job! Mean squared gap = 21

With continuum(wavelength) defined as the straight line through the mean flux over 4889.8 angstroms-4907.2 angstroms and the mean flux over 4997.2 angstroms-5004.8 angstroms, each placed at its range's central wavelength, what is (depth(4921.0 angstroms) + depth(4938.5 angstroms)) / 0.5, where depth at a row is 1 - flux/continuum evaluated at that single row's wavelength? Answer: 0.6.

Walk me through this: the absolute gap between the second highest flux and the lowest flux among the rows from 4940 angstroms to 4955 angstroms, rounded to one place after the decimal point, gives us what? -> 3.0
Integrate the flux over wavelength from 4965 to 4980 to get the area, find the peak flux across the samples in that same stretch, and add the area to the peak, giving 266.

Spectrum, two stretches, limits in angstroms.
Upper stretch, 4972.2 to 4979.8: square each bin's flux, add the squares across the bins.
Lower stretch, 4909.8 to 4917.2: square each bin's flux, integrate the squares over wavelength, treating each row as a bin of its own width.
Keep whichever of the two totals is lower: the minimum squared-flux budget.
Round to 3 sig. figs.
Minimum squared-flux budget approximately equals 857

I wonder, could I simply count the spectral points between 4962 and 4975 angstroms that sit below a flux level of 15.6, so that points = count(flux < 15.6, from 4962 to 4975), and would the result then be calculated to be 1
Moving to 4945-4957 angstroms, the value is 0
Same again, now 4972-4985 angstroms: 1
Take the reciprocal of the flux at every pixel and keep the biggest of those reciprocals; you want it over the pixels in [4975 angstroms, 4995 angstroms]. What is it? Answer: 0.062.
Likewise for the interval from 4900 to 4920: 0.083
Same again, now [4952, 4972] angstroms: 0.063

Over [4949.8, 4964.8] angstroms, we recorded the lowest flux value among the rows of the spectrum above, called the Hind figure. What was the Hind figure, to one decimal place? 18.7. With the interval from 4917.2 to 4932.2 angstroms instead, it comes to 12.0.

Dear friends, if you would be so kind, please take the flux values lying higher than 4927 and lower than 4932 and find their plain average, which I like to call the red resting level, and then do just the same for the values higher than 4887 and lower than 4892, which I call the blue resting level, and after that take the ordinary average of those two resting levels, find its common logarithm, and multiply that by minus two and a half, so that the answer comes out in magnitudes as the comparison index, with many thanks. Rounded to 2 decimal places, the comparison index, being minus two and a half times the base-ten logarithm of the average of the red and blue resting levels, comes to -2.88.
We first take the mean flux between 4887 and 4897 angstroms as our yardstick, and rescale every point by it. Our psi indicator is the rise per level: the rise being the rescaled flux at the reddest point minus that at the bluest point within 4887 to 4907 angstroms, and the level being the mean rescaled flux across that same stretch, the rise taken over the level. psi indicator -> 0.084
